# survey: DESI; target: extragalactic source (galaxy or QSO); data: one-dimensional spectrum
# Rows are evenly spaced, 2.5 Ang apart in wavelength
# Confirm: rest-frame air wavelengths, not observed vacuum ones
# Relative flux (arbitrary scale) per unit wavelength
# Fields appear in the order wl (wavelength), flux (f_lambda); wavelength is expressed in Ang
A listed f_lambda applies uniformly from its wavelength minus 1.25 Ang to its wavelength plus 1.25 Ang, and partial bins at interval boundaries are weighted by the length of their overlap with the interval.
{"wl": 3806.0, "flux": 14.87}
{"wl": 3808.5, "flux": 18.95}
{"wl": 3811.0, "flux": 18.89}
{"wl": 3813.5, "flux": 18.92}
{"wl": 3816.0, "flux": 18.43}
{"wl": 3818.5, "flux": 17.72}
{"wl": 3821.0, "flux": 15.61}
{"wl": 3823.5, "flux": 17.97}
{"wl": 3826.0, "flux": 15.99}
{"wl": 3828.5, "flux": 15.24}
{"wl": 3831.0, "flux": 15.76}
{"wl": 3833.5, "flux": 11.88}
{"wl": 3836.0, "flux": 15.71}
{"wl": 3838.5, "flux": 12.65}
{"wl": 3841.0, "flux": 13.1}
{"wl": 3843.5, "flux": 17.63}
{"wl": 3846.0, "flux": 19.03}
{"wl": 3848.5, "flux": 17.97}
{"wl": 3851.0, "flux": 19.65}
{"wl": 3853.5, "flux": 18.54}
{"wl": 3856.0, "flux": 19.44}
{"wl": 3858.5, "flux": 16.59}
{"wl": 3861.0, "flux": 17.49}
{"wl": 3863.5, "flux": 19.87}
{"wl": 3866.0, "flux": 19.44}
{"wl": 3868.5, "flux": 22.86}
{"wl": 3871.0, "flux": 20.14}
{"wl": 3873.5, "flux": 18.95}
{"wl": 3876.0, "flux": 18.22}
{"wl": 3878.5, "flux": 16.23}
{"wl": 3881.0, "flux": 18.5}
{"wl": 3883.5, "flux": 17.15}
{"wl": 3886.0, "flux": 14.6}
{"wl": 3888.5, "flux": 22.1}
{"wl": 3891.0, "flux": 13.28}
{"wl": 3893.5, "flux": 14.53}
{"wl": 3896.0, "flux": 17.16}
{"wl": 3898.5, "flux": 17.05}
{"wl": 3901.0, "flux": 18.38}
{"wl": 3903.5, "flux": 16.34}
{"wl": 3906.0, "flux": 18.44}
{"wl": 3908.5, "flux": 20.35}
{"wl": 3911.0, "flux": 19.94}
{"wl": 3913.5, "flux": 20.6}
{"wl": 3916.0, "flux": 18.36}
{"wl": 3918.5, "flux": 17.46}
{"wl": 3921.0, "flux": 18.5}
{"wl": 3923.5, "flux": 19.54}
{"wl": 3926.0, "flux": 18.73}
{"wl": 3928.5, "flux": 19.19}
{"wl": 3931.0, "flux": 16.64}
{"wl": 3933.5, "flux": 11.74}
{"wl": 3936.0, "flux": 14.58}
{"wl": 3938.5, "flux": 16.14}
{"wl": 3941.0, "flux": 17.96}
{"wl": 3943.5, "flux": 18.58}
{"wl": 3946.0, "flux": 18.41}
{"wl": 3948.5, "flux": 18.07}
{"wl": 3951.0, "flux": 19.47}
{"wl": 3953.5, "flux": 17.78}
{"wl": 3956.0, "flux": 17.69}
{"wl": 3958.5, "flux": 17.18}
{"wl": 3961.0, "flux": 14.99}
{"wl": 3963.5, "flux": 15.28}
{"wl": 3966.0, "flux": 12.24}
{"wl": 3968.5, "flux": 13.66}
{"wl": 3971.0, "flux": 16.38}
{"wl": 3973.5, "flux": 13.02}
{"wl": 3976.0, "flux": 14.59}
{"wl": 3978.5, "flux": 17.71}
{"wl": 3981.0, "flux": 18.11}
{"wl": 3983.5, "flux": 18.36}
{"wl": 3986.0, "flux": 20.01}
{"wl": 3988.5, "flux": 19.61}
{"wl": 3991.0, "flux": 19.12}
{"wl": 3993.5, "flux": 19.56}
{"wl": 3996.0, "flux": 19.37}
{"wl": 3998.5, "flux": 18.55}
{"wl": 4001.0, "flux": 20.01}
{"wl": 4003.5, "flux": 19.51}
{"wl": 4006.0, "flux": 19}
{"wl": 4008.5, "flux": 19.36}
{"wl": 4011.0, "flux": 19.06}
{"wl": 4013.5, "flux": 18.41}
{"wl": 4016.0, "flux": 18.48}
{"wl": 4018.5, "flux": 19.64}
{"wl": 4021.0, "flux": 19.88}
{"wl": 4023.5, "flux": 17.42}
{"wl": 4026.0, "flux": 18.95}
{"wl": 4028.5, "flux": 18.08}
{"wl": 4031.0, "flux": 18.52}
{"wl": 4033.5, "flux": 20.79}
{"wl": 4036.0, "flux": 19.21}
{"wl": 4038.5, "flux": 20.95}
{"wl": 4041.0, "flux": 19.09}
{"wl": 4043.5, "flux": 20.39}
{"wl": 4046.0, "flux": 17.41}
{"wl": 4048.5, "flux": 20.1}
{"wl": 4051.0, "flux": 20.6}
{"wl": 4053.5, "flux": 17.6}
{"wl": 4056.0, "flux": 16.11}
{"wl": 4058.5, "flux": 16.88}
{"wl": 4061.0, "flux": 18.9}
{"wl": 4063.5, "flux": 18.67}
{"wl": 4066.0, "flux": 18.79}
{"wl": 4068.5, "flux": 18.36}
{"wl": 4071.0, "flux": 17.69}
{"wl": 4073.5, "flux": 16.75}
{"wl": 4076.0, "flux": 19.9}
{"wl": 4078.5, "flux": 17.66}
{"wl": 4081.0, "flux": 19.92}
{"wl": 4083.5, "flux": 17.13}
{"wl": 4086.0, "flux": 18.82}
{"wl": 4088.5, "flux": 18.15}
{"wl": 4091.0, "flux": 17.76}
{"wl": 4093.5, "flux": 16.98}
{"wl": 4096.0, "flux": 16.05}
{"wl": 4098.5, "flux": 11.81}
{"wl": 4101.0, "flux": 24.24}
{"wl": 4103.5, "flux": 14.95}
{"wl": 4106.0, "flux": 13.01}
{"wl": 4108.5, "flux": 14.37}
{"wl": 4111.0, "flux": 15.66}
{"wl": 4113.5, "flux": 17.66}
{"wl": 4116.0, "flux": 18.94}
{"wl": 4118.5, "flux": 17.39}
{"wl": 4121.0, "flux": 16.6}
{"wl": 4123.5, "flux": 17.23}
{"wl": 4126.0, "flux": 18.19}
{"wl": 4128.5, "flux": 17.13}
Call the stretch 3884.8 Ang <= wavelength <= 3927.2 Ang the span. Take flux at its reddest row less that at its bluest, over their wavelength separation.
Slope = 0.10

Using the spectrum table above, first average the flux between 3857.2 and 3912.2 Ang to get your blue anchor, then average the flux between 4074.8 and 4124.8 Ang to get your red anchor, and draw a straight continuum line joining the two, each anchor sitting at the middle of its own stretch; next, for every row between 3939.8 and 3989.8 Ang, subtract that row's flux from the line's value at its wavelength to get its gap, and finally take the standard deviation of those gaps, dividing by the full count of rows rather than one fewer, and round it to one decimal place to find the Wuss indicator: 2.2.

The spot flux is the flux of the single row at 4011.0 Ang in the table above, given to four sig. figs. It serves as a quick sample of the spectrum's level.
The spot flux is 19.06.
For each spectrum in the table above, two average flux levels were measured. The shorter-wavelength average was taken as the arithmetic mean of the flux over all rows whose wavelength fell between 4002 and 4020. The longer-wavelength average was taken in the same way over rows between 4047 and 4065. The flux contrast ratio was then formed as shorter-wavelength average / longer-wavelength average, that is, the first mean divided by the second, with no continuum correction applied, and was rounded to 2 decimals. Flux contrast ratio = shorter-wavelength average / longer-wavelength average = 1.04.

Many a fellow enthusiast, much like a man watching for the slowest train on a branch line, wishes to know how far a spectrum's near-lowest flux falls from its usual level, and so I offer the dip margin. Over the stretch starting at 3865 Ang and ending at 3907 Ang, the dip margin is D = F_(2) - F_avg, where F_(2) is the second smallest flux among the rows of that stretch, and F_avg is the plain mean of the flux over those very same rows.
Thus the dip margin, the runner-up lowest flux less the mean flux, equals -3.3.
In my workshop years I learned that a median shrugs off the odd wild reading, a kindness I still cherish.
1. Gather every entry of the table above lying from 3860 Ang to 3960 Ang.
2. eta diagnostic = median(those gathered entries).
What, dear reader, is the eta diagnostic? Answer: 18.3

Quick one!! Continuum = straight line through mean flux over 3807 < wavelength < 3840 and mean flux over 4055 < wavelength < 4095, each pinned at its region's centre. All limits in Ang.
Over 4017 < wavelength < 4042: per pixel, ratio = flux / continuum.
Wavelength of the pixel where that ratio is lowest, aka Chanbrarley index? 4023.5 Ang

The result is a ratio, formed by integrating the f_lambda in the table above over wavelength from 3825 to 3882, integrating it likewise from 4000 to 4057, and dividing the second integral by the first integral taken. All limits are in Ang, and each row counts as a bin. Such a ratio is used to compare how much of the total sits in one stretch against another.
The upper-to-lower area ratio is 1.09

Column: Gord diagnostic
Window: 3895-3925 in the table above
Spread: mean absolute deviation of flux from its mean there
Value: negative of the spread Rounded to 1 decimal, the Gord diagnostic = -1.1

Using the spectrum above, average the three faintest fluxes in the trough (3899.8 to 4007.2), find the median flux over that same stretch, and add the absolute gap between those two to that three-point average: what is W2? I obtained 18.4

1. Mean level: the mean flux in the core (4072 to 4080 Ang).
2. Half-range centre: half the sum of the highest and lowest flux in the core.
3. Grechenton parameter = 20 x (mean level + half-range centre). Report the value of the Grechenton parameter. 729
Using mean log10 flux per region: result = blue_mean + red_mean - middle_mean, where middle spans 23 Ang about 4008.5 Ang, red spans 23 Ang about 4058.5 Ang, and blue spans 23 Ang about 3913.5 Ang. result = 1.257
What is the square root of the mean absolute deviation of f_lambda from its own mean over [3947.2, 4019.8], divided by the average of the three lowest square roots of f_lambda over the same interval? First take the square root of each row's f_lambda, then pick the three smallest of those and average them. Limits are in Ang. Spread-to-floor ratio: 0.36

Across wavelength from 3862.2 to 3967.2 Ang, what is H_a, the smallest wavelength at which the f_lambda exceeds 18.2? 3863.5 Ang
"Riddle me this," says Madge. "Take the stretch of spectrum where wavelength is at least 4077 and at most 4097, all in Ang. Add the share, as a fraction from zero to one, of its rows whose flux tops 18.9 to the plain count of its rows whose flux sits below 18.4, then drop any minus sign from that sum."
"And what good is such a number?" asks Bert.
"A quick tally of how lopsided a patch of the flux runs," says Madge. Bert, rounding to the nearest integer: 6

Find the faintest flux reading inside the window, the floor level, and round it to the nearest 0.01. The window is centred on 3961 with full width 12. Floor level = 12.24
